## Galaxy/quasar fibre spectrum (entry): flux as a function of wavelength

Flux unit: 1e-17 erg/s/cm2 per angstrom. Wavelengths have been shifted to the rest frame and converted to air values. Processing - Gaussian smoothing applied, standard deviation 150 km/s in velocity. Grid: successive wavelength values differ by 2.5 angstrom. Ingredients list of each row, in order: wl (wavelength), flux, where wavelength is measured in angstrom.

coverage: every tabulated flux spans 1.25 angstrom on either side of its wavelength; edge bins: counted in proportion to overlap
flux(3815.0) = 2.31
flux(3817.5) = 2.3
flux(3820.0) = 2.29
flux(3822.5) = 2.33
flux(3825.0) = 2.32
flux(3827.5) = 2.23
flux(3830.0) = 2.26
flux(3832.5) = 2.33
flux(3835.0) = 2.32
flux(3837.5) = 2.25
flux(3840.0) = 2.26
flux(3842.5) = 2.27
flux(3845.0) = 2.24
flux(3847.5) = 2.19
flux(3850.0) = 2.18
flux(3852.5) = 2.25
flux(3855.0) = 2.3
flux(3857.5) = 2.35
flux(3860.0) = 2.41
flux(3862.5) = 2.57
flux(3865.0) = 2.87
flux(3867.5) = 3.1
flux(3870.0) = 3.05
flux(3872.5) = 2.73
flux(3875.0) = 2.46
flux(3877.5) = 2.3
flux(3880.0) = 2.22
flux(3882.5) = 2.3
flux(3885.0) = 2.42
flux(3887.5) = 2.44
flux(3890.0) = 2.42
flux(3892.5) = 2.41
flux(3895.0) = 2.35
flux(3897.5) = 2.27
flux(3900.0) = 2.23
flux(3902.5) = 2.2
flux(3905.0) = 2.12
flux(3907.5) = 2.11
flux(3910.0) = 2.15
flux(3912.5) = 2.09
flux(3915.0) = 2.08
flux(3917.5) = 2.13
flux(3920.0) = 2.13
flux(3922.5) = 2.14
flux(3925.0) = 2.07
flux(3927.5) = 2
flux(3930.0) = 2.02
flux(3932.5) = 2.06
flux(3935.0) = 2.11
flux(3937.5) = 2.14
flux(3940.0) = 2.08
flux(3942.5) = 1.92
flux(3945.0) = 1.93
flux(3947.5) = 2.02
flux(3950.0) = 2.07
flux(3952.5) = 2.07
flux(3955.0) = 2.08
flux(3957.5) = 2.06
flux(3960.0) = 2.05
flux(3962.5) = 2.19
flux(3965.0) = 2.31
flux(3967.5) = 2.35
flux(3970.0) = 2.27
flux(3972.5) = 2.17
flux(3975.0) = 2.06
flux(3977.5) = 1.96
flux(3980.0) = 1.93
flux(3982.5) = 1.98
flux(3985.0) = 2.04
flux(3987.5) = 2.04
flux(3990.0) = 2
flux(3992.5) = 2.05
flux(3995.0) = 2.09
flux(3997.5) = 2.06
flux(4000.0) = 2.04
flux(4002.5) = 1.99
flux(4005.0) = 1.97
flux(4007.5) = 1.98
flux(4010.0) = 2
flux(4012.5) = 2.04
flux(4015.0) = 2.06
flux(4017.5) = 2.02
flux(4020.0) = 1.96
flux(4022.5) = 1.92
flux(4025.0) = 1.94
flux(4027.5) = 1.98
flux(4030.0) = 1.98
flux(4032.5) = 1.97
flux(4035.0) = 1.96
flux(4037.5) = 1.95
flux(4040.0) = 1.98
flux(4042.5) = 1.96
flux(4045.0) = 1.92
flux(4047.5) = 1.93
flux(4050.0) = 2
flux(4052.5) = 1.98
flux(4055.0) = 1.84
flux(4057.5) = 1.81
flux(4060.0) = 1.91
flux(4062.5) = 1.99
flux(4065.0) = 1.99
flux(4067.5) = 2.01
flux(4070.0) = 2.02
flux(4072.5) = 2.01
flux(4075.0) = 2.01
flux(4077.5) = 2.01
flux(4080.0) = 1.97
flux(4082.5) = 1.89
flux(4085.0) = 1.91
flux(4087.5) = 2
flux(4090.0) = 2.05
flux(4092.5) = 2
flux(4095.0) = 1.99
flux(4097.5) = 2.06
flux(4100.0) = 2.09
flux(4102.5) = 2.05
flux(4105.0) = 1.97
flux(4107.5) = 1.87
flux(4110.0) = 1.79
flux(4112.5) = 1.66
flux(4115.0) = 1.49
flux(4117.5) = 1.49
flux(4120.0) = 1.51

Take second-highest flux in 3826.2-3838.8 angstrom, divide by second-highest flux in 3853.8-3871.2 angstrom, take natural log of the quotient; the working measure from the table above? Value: -0.27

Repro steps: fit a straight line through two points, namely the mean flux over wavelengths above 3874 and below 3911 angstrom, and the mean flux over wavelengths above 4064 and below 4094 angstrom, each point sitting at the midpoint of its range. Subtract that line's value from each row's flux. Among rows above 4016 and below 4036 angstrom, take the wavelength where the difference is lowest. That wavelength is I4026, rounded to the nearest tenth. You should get 4022.5 angstrom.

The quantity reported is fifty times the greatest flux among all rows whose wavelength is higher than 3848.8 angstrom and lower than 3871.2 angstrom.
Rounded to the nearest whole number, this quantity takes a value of 155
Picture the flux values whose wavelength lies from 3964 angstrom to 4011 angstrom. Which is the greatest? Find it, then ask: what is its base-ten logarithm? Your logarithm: 0.371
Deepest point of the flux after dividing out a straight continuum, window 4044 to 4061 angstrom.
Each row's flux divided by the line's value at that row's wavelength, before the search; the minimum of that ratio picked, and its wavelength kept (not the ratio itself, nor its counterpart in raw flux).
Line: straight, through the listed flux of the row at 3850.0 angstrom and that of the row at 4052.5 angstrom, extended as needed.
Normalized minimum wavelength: 4057.5 angstrom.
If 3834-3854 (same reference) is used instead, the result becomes 3850.0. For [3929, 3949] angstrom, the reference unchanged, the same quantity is 3942.5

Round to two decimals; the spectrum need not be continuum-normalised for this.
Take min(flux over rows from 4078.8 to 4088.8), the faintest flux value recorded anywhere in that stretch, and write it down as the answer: 1.89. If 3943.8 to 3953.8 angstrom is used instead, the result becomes 1.93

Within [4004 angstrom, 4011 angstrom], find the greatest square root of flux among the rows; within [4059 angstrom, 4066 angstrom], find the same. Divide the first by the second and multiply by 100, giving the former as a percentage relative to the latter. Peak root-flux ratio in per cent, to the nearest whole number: 100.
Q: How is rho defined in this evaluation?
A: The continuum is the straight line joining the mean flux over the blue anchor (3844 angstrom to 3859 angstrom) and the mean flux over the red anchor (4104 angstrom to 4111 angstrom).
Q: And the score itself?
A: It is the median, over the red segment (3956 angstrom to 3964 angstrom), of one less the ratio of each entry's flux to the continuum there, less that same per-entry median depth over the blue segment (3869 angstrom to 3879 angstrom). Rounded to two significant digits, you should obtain 0.19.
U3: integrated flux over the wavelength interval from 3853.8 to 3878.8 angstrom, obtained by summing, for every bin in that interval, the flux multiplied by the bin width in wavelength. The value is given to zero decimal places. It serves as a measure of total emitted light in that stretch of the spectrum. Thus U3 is 65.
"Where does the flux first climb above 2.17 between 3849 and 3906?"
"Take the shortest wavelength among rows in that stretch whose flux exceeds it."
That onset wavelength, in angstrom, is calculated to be 3850.0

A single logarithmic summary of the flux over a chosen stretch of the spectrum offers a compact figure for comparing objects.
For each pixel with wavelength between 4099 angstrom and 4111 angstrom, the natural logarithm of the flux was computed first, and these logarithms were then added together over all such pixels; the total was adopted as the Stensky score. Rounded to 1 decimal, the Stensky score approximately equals 3.3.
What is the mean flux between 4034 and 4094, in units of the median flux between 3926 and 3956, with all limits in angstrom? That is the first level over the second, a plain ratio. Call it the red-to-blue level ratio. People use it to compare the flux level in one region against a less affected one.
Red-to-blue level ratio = 0.950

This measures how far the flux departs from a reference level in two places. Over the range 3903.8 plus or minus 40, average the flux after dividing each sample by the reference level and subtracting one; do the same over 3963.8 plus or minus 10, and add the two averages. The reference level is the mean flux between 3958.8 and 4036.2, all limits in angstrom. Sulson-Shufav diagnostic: 0.187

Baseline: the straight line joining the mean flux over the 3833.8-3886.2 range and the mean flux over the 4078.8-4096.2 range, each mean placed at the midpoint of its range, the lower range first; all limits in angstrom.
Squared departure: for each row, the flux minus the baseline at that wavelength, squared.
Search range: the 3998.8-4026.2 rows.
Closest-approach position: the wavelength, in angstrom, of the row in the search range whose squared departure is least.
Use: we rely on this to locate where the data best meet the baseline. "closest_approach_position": 4015.0 angstrom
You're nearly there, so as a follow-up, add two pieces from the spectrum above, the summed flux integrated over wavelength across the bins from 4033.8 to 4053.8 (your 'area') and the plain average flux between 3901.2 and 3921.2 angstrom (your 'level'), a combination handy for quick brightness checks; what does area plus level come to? 41.3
